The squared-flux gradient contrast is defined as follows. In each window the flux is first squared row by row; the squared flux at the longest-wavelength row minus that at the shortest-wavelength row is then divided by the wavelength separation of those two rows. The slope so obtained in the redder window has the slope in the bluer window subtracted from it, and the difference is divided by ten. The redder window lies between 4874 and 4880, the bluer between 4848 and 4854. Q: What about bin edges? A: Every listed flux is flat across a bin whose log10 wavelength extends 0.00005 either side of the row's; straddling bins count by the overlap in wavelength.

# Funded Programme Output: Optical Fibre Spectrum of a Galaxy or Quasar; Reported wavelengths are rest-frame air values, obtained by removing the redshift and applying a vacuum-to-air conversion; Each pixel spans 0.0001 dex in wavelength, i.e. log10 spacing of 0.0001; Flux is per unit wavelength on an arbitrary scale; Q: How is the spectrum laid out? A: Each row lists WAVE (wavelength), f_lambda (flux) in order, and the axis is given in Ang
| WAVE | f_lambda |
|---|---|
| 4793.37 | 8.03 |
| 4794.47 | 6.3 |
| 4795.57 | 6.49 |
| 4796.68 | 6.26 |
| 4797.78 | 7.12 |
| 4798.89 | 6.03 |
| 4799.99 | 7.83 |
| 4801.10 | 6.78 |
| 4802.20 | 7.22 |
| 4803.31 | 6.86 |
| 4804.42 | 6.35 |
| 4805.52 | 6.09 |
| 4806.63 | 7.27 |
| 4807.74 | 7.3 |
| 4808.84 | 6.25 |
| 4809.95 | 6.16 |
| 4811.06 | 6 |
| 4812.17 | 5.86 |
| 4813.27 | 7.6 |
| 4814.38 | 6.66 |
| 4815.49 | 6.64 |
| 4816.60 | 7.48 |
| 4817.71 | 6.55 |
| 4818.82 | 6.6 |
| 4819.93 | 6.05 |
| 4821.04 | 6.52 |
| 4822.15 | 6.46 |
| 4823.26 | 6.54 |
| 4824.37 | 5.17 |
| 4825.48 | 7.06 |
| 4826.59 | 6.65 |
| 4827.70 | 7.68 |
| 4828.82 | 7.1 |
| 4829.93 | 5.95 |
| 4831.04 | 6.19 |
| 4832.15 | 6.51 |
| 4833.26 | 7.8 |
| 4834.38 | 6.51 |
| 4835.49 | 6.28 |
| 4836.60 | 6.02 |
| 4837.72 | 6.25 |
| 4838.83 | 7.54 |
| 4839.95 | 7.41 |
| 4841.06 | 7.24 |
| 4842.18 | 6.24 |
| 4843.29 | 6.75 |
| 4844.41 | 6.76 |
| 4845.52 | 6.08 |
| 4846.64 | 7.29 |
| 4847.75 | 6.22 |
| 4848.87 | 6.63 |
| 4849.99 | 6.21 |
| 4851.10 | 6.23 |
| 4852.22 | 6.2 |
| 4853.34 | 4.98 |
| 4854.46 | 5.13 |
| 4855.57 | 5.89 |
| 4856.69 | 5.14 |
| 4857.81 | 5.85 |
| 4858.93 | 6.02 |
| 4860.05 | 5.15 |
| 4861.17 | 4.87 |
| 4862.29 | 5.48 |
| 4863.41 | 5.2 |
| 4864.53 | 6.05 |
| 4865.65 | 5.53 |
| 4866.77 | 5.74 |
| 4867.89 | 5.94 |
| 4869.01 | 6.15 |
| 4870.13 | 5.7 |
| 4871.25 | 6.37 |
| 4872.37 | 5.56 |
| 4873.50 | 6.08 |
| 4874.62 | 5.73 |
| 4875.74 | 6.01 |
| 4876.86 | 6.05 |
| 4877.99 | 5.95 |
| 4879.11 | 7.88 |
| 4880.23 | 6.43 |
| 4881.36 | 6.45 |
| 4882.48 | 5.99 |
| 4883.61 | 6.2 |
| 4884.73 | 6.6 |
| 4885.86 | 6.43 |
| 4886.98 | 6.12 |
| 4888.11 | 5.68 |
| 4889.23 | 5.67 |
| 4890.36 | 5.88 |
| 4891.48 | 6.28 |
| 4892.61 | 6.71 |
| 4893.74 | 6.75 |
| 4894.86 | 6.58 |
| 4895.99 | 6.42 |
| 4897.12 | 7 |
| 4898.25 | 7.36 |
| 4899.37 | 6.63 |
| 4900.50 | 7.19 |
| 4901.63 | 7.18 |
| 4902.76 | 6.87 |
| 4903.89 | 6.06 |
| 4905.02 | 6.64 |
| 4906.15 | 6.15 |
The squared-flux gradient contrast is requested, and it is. 1.1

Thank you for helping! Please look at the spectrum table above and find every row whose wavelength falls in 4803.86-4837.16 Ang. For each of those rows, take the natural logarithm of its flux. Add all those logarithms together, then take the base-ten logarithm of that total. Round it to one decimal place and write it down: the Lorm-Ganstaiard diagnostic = 1.8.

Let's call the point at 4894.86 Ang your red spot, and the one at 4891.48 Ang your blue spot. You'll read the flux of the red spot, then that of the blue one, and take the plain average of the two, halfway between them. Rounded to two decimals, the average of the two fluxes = 6.43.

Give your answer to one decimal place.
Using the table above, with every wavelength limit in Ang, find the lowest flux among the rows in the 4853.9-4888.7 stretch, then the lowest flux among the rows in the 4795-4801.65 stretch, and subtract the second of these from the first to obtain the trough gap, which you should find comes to -1.2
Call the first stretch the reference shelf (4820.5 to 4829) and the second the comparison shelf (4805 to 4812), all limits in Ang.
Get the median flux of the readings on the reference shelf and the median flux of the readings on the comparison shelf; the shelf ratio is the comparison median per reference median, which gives 0.94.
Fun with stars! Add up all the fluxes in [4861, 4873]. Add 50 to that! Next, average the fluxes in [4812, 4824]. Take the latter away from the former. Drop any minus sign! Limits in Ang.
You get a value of 106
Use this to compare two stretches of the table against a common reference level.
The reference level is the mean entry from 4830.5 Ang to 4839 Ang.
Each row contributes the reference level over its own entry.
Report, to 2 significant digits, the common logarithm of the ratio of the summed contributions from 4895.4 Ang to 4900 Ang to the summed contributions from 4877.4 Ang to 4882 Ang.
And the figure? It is -0.015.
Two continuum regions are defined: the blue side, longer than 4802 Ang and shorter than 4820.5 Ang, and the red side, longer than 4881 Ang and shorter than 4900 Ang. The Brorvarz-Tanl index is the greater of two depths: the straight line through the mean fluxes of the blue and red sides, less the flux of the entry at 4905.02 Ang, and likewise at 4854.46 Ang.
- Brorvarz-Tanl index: 1.4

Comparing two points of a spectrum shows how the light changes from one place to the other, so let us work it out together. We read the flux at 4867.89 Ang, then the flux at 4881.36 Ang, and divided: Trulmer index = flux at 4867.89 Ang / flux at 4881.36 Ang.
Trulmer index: 0.92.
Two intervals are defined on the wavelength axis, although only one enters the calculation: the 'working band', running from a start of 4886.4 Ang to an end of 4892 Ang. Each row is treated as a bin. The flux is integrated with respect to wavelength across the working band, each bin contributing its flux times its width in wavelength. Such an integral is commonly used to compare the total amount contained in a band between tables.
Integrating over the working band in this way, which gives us 33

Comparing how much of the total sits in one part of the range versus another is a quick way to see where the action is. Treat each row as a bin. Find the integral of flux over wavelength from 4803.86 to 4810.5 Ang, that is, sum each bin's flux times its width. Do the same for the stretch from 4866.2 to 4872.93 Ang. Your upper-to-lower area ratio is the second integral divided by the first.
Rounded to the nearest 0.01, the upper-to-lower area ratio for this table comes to 0.91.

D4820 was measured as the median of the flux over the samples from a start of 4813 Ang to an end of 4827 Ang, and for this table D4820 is 6.6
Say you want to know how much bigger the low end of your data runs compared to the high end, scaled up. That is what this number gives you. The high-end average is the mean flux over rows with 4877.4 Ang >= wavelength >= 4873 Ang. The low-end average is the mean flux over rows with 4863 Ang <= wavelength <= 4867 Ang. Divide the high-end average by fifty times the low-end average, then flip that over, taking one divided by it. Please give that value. 47.2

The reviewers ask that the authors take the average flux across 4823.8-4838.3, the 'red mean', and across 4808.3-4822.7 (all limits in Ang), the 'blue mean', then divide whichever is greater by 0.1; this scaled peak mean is 65.5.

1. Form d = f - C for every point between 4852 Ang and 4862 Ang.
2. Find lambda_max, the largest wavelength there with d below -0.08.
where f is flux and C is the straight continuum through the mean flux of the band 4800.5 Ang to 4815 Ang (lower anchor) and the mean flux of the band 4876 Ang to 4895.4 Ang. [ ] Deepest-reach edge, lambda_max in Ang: 4861.17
